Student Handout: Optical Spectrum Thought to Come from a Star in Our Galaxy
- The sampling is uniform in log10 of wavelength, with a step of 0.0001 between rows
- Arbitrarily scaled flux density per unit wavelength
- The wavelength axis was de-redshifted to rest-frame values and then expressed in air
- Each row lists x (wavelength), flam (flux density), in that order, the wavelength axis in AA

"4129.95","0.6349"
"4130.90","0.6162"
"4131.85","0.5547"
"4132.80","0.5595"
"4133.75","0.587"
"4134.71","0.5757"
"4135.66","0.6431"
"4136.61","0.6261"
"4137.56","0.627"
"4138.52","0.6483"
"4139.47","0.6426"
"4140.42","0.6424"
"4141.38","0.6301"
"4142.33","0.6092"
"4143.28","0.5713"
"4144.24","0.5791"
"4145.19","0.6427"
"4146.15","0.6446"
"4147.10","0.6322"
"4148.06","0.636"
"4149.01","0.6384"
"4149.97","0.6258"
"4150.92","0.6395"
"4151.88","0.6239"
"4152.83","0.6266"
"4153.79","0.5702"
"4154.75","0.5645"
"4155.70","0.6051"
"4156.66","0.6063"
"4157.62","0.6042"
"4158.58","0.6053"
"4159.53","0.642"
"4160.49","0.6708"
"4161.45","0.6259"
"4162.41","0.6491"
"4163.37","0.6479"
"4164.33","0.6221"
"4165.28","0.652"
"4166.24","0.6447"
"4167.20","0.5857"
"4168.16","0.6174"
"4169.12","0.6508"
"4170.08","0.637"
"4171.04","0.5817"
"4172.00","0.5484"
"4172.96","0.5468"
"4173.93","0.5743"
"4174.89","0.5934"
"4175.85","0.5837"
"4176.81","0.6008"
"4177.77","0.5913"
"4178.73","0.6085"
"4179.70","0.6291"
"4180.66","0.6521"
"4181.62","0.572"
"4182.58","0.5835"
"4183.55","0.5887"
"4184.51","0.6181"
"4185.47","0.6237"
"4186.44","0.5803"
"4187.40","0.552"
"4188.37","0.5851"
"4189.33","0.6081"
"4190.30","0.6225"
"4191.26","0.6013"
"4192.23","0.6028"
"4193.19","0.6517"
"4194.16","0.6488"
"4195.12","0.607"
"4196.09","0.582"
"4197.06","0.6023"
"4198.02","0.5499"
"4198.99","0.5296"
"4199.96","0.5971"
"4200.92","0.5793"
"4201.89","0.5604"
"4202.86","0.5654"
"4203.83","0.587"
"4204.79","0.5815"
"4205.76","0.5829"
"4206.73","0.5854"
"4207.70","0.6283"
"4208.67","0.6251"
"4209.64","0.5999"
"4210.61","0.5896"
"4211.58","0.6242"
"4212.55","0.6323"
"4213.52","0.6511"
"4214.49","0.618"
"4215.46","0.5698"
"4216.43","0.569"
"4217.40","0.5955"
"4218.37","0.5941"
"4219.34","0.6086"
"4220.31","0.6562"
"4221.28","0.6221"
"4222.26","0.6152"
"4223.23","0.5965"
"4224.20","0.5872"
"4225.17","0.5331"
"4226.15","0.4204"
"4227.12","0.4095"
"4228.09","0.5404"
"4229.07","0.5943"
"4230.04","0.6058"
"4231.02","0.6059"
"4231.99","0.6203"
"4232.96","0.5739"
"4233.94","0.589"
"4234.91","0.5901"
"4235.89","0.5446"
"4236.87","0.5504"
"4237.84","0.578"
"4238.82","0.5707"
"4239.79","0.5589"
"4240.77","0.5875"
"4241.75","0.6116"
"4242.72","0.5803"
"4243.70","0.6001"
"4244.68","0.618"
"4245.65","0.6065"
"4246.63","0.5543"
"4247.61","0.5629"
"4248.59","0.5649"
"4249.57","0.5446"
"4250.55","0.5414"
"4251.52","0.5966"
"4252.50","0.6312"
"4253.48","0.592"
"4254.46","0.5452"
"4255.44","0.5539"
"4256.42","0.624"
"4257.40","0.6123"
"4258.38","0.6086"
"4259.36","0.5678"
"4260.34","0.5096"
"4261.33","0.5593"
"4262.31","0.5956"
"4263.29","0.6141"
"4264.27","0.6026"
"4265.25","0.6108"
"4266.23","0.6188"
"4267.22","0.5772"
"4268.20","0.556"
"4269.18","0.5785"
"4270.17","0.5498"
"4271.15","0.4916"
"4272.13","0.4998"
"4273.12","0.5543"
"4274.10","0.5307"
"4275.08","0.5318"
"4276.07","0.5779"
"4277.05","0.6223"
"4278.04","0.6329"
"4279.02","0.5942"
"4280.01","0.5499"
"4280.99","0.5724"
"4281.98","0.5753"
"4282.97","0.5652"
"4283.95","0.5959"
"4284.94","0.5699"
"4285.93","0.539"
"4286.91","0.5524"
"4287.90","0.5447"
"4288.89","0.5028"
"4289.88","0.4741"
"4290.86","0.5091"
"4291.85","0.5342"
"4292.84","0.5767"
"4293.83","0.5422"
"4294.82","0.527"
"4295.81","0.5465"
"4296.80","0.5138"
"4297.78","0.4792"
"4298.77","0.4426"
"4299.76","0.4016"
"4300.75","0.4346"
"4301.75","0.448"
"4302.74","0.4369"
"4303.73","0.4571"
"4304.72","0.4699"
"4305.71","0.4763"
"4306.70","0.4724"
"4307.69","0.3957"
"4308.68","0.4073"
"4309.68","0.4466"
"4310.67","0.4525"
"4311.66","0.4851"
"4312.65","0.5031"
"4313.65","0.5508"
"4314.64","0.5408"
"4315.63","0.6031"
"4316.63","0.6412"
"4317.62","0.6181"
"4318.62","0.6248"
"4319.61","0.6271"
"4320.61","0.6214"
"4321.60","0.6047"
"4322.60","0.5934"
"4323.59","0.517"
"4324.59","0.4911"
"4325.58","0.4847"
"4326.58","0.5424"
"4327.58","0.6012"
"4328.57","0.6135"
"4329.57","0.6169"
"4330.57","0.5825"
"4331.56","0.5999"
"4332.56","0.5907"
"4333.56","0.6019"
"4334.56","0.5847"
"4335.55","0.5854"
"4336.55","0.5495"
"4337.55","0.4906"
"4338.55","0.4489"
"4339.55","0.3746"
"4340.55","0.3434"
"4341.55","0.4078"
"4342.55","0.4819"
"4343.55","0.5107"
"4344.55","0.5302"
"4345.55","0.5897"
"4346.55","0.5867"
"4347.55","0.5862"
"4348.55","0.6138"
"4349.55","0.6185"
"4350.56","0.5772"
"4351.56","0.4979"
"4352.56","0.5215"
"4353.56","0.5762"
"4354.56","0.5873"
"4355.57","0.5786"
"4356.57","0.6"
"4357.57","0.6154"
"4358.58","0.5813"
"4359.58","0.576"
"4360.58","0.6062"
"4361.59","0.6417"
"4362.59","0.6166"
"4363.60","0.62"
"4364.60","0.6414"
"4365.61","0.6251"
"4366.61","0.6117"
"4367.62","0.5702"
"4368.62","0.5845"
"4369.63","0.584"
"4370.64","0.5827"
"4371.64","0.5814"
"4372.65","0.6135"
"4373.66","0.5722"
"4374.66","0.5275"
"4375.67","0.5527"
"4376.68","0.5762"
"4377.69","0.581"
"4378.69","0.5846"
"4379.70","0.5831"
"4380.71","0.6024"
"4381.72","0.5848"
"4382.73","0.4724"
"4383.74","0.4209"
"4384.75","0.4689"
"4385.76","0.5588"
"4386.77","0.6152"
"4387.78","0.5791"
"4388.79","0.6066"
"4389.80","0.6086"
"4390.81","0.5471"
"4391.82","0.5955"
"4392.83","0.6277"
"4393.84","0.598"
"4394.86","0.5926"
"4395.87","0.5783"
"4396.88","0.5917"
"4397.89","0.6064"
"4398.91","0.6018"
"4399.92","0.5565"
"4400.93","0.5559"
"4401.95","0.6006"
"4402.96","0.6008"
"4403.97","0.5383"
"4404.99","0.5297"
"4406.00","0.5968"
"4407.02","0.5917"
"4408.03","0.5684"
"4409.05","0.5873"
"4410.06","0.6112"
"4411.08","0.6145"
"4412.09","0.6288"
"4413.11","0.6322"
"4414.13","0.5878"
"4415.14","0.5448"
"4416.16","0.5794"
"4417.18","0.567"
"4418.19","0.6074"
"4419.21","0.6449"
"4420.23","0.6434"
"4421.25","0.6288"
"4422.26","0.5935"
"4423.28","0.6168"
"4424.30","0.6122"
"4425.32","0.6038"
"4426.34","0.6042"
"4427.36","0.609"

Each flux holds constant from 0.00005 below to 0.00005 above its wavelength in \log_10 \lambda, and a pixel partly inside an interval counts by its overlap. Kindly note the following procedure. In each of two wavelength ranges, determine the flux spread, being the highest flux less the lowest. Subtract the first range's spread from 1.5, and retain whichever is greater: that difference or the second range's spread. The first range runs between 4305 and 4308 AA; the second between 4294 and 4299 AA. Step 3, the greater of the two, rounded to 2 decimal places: 1.42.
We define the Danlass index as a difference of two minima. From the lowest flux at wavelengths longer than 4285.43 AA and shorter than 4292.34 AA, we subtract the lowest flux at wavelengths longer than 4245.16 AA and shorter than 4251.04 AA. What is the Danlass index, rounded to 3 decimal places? -0.067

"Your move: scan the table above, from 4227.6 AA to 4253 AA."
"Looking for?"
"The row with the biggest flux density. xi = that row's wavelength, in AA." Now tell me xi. 4252.50 AA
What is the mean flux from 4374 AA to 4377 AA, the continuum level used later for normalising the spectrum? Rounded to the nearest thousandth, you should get 0.552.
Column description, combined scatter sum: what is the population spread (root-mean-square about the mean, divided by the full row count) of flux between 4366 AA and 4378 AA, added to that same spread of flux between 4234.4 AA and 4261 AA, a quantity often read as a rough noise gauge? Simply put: 0.052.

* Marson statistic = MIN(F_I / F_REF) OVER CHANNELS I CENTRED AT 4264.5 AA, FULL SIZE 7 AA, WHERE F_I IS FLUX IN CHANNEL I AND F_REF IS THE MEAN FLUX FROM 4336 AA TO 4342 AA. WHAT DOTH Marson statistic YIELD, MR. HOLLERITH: 1.28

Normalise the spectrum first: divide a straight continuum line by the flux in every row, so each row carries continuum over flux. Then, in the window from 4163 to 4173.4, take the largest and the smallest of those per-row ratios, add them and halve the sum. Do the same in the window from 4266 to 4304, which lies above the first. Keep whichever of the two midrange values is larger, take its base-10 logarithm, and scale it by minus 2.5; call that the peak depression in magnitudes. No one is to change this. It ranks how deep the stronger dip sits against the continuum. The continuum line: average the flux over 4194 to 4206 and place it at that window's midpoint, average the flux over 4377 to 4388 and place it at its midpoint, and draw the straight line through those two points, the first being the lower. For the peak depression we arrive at -0.15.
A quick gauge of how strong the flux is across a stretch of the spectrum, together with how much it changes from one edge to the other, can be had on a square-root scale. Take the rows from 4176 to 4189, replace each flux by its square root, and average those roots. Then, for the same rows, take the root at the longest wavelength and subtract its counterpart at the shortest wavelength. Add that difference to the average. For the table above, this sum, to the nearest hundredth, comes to 0.76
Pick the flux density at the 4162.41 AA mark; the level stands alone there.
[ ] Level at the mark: 0.6491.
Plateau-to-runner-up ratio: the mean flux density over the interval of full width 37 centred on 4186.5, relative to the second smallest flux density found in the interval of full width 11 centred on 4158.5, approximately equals 1.04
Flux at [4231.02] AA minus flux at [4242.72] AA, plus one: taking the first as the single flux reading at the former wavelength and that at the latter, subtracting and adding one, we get 1.03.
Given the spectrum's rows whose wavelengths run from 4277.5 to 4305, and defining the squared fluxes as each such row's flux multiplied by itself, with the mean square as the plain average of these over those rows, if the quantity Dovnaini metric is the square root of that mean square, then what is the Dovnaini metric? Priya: 0.524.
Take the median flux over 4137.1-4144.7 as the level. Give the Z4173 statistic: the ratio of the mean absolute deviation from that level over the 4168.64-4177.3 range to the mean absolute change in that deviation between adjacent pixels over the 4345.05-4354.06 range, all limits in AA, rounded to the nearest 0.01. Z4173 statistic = 1.52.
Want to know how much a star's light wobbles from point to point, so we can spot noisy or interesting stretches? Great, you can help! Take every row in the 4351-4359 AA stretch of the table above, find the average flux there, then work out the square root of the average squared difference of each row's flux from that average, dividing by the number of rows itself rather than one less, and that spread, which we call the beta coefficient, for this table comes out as 0.037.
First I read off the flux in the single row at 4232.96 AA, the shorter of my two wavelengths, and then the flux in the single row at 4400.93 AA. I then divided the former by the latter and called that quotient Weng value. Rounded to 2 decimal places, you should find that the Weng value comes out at 1.03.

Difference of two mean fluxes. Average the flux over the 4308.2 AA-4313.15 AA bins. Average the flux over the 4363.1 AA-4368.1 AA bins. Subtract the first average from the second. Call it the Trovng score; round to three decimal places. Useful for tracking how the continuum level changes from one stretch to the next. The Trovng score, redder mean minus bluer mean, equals 0.155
